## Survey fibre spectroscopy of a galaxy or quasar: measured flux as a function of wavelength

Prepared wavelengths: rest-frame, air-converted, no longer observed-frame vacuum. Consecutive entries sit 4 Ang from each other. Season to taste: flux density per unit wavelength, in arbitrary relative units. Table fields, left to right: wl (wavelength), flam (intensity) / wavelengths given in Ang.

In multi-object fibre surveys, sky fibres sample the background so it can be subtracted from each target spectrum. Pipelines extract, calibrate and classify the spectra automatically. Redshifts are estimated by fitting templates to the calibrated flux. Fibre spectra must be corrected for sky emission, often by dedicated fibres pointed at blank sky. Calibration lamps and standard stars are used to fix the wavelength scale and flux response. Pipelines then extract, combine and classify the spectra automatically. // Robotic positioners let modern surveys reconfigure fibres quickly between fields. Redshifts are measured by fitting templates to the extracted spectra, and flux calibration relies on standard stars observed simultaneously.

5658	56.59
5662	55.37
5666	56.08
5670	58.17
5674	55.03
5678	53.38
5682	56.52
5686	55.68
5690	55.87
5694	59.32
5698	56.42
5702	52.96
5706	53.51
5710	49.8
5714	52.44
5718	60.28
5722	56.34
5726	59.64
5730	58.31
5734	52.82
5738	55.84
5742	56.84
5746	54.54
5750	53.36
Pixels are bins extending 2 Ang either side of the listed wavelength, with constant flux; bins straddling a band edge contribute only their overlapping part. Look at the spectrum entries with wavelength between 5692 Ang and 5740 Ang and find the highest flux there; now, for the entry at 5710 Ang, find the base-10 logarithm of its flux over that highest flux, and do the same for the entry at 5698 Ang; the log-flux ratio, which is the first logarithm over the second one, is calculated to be 2.9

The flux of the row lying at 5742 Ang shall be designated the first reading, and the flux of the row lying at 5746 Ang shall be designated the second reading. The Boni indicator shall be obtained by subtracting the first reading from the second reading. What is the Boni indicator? -2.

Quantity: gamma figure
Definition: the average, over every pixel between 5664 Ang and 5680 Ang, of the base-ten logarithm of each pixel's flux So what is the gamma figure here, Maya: 1.75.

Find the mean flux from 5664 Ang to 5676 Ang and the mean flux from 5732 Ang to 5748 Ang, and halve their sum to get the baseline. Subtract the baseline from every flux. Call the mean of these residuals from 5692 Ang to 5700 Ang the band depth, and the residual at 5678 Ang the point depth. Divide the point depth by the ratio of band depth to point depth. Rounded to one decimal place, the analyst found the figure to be 2.5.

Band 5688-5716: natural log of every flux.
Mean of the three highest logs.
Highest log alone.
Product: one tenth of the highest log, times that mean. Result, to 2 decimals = 1.65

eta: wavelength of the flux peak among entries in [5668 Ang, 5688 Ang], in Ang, 5670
